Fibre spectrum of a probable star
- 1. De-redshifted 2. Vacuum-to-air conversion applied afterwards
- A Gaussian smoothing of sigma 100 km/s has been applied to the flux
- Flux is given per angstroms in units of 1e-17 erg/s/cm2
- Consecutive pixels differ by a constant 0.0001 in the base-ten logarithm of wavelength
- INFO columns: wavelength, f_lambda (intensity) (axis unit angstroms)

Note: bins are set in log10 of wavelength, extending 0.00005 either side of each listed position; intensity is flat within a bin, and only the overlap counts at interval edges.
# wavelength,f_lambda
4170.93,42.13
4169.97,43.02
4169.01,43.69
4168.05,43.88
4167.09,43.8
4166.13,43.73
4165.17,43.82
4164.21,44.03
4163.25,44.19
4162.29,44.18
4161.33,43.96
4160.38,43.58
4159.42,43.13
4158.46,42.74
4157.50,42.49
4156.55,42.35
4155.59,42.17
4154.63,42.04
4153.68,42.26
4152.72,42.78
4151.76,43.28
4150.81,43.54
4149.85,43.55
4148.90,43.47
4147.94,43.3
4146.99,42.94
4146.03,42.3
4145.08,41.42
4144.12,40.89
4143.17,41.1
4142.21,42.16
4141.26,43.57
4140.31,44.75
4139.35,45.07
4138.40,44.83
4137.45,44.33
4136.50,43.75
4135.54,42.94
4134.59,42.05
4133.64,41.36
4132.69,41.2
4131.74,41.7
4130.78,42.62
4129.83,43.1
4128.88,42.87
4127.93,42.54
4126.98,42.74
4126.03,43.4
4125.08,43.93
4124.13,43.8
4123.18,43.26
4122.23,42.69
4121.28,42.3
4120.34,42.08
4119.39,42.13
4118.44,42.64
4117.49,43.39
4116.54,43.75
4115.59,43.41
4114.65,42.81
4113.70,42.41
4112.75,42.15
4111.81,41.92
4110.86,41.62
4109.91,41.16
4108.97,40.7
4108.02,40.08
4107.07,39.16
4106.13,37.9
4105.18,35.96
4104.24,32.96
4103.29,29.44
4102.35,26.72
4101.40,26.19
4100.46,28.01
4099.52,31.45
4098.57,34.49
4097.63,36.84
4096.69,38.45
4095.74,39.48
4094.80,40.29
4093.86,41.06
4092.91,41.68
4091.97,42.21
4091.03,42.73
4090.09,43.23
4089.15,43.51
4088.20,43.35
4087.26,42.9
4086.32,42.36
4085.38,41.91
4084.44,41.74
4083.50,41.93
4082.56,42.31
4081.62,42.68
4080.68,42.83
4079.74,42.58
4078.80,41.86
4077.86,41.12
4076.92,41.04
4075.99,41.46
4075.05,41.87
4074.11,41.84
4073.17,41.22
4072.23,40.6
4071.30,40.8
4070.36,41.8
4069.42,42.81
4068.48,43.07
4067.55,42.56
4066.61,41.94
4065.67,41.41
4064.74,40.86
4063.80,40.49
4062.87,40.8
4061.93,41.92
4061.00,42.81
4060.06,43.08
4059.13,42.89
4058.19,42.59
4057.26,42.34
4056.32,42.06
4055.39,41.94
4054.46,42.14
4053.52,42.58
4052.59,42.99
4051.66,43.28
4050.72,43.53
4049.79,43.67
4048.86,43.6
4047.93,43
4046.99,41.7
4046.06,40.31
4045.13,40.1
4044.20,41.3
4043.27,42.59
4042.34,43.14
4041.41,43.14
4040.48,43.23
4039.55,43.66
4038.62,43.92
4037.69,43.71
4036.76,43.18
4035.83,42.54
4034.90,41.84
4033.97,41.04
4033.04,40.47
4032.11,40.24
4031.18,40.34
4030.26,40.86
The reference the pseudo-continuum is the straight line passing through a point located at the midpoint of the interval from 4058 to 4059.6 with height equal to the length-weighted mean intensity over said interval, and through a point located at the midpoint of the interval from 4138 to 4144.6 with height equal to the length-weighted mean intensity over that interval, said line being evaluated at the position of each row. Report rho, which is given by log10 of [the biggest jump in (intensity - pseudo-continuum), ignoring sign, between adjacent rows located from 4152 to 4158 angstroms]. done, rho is -0.28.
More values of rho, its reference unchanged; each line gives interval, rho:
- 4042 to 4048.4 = 0.14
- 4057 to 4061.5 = -0.53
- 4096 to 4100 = 0.48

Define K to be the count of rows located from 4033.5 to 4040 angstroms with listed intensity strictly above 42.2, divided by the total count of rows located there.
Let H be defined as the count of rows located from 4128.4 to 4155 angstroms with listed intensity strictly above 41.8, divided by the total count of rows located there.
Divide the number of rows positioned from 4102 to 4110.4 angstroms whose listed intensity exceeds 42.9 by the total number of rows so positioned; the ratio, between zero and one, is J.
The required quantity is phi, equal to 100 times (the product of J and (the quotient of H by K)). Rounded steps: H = 0.79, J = 0.0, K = 0.71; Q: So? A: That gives 0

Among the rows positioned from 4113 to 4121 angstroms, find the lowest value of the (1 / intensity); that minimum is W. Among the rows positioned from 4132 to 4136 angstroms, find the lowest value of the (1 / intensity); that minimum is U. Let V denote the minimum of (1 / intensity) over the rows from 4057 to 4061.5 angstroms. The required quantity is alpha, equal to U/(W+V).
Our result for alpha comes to 0.5055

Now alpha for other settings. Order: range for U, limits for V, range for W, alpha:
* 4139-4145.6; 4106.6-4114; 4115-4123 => 0.4778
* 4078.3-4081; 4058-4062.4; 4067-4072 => 0.5029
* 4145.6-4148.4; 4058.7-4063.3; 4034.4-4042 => 0.5023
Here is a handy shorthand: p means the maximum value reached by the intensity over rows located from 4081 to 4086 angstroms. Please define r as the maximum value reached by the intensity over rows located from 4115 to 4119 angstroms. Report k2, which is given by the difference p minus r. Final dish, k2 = -1.1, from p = 42.68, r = 43.75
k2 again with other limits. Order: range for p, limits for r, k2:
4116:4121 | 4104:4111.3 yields 2.1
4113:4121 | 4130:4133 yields 1.1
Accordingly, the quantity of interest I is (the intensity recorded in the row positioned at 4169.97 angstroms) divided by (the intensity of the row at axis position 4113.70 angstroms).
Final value 1.01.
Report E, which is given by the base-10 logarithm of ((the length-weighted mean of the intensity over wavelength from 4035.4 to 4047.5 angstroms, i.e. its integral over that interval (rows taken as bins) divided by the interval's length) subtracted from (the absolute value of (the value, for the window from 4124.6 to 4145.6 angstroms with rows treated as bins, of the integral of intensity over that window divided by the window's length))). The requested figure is -0.5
